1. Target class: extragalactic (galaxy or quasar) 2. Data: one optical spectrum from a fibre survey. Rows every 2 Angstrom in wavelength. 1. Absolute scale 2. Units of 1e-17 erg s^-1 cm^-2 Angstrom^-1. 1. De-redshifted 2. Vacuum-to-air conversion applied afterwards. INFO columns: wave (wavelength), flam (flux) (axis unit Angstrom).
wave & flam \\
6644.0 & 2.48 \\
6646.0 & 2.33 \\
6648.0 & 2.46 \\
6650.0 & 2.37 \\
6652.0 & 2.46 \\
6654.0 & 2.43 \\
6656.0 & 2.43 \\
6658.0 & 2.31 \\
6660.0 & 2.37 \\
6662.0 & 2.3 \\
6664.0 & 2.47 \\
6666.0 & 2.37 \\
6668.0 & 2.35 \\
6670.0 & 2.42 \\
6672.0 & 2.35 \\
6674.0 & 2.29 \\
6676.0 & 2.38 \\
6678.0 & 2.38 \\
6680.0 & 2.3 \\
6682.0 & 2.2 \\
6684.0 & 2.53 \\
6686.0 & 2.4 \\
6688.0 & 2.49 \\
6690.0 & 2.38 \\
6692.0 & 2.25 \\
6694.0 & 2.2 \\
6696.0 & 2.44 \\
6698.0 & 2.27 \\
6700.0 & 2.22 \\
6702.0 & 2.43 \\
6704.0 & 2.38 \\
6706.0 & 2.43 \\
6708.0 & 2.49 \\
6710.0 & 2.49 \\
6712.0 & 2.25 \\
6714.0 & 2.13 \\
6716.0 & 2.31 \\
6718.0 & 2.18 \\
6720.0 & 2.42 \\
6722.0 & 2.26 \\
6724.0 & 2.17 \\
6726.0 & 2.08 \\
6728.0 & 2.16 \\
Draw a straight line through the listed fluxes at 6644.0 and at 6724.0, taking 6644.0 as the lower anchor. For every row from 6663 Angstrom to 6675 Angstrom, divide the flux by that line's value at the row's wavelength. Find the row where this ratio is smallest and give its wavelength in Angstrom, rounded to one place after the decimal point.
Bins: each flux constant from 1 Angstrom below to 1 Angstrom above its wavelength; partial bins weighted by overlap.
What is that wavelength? 6674.0 Angstrom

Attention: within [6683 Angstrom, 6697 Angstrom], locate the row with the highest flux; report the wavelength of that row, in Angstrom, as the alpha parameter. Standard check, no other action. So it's 6684.0 Angstrom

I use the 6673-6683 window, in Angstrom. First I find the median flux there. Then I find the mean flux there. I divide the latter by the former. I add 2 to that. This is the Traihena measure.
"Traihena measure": 3.004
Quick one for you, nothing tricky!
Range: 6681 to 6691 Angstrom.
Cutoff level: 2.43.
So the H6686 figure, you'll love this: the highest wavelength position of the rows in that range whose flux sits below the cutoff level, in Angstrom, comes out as 6690.0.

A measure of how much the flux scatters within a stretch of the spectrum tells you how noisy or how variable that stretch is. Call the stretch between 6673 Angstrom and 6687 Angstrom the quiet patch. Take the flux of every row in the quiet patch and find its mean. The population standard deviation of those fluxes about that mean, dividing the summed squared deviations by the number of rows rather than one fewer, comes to 0.10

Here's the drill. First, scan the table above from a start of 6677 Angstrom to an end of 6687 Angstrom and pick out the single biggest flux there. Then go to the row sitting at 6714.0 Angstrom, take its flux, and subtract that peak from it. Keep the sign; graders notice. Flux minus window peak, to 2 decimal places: -0.40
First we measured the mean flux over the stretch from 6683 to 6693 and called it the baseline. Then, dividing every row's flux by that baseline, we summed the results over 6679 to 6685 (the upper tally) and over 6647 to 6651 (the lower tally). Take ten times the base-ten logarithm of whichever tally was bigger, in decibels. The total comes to 4.6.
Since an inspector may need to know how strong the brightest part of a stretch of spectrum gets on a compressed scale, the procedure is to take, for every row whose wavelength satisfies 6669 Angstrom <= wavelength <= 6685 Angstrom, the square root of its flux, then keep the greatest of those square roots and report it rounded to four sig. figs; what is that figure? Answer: 1.591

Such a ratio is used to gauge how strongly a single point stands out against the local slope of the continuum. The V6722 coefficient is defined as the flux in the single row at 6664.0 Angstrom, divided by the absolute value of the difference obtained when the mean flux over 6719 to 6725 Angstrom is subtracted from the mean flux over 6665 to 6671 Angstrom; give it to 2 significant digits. 26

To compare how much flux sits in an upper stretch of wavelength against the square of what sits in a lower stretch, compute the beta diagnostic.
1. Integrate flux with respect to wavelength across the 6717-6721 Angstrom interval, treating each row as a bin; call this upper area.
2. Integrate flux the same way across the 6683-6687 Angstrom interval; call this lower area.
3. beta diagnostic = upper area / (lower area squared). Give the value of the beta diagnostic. 0.095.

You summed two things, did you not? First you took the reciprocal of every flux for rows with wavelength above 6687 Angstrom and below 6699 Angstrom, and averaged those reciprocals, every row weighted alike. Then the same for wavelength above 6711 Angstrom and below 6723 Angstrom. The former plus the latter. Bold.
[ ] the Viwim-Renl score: 0.872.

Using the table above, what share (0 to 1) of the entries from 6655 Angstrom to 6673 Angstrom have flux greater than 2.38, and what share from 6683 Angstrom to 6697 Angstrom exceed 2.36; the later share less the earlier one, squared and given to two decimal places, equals 0.15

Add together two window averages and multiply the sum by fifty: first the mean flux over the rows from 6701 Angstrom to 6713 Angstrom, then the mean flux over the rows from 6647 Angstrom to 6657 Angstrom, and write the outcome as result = 242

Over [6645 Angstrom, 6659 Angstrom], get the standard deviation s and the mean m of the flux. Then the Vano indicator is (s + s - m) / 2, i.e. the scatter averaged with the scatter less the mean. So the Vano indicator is -1.14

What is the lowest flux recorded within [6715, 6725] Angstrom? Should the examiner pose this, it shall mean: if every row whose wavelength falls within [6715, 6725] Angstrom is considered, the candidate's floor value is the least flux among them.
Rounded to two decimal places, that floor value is 2.17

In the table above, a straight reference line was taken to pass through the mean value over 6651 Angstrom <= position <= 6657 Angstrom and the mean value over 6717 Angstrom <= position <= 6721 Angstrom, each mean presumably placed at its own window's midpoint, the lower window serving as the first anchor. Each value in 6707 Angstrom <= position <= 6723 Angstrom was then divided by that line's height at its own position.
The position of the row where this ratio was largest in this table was 6710.0 Angstrom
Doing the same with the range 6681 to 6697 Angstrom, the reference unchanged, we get 6684.0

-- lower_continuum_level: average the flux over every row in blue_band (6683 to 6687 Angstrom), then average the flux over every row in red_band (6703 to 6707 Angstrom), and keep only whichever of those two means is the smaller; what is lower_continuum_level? 2.405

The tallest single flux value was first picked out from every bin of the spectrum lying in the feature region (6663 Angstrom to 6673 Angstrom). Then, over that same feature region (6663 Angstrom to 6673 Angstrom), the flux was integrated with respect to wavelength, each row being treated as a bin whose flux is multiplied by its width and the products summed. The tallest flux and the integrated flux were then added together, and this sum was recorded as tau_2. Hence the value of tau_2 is 26.4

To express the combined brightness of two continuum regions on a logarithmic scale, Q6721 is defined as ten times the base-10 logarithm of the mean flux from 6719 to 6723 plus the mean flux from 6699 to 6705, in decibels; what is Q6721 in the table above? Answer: 6.71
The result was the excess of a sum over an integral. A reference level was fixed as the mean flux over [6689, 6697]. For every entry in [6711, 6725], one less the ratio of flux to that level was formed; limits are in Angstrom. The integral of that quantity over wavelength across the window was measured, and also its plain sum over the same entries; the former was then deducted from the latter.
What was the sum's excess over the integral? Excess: -0.22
